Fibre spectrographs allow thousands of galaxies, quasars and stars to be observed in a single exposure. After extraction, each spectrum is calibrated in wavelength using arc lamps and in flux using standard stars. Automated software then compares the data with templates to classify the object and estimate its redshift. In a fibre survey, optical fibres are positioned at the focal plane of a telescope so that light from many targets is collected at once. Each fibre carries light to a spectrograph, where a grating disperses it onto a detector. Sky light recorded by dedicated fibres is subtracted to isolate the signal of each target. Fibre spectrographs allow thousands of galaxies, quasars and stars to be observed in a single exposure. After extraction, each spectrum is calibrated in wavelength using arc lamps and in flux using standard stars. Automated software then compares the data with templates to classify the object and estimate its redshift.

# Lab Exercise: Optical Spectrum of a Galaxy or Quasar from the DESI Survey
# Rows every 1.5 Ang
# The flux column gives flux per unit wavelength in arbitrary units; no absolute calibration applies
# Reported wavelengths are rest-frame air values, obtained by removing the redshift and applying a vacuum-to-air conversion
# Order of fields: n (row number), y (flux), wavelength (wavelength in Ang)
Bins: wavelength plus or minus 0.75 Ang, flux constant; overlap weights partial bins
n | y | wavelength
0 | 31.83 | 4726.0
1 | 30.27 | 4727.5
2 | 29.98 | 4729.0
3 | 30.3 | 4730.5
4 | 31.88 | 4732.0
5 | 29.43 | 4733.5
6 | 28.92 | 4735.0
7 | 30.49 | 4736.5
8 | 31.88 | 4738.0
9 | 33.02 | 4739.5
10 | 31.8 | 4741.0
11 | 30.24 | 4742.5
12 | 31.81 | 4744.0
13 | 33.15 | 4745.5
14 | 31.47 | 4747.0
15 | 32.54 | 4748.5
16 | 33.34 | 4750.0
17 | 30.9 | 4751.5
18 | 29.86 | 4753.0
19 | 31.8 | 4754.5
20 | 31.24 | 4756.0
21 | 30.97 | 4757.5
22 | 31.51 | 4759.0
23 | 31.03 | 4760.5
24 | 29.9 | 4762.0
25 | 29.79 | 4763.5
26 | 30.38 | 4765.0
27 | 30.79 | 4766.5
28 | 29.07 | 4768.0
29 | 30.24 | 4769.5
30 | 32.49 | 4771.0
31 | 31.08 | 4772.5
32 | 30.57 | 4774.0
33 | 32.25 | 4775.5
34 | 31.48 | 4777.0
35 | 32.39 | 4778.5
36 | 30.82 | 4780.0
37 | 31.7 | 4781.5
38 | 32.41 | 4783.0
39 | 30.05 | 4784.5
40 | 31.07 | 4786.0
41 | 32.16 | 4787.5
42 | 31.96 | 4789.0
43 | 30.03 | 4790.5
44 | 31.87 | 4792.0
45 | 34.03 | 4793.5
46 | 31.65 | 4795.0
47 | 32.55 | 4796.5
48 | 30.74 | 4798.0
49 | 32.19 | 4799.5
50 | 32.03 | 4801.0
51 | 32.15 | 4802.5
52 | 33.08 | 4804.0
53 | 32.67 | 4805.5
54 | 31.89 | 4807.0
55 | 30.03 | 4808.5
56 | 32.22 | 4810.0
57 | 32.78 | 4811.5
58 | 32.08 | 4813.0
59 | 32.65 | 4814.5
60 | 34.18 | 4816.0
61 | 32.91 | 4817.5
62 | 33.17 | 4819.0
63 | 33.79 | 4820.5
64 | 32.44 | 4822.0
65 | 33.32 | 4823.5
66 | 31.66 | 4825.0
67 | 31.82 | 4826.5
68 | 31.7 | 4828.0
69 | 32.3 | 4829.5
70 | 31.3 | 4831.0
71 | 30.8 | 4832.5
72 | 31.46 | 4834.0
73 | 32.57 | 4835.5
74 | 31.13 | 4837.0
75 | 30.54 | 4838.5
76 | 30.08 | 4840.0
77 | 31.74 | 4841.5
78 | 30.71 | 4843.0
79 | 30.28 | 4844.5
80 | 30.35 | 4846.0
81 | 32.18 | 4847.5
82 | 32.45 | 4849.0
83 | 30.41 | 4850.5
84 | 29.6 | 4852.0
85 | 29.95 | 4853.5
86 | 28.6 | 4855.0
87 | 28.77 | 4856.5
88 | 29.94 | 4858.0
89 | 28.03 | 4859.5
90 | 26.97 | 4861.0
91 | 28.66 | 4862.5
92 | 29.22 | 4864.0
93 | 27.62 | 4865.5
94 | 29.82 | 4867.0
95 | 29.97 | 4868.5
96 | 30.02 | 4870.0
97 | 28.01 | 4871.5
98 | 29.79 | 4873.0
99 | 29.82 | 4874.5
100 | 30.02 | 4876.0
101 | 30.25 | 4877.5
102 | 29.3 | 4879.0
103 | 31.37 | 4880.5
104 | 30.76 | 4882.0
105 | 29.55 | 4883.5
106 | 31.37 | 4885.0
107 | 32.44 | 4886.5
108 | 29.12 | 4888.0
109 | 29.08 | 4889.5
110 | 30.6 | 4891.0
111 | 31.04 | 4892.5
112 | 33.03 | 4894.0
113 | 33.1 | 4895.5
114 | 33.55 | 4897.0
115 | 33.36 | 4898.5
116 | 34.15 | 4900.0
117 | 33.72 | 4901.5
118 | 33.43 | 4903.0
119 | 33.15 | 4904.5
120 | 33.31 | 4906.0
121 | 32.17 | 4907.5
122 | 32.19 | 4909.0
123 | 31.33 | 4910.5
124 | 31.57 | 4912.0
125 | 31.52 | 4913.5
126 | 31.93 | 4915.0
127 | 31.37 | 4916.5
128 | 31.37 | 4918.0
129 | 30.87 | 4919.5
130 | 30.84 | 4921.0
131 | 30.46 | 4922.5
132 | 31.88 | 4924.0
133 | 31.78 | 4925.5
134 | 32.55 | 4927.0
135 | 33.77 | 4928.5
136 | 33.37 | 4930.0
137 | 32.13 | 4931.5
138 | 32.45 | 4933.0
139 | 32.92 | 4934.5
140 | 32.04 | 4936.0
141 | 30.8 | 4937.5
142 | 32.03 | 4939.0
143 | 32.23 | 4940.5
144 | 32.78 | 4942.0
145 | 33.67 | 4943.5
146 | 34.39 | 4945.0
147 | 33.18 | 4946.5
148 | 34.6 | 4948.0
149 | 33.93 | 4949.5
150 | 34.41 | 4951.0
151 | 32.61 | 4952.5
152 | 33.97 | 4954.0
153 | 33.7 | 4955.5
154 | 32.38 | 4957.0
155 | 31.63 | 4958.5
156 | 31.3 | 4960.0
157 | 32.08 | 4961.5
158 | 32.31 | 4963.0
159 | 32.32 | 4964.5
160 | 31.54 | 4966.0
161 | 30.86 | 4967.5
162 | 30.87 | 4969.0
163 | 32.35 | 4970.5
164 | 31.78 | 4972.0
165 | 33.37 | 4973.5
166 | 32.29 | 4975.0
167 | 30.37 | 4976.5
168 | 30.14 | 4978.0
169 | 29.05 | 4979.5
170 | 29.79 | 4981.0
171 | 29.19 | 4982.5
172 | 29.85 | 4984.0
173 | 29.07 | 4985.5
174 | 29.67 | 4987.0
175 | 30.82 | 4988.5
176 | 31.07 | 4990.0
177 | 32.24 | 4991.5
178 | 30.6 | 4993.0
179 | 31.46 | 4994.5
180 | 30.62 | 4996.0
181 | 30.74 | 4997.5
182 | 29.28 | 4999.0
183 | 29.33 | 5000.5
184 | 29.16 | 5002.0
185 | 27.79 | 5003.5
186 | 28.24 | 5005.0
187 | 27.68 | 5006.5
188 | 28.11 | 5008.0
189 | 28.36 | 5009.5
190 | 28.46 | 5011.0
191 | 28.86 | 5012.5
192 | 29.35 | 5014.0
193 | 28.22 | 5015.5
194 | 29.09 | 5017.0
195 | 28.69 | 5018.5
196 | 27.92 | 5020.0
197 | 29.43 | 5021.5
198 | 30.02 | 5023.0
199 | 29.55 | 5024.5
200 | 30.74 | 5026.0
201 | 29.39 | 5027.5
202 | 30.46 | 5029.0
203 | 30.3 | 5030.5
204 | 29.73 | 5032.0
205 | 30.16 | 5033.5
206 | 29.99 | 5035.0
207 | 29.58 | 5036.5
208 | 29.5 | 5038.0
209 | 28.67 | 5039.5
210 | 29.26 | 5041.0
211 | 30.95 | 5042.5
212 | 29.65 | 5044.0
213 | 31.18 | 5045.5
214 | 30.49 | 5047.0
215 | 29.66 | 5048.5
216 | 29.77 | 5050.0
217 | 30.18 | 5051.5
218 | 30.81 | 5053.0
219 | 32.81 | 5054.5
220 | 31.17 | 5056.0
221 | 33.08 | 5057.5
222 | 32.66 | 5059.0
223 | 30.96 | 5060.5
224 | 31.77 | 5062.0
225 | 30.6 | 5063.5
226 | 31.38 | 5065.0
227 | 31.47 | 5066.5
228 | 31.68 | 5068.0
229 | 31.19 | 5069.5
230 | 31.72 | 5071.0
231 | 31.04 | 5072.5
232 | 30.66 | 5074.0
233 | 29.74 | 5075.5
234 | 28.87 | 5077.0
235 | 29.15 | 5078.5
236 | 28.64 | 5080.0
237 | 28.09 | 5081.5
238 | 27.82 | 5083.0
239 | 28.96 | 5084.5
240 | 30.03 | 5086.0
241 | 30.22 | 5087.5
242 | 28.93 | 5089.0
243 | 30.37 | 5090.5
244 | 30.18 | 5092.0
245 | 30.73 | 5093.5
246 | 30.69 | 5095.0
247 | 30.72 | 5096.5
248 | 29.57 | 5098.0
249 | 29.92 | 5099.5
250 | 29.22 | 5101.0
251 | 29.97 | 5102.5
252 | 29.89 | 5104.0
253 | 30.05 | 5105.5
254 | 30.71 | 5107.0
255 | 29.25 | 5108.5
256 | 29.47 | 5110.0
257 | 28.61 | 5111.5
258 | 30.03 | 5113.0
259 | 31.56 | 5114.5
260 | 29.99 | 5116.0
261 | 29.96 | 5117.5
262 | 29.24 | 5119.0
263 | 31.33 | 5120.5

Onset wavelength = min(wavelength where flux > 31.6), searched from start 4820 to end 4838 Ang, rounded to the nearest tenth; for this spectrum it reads 4820.5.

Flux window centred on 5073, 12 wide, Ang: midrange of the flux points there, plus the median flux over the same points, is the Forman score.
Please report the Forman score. 61.1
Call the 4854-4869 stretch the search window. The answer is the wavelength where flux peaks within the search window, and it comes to 4868.5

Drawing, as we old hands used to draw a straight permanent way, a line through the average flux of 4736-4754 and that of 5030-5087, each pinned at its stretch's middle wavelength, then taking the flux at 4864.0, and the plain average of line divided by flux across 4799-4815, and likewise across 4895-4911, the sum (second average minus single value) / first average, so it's -28.9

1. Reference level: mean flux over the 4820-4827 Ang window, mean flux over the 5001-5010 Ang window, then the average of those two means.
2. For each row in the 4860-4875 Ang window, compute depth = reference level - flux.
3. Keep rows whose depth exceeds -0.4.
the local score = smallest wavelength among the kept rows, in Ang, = 4861.0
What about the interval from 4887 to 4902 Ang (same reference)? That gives 4888.0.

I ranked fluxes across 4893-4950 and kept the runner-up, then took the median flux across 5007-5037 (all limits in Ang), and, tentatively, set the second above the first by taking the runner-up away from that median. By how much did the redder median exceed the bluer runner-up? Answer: -5.0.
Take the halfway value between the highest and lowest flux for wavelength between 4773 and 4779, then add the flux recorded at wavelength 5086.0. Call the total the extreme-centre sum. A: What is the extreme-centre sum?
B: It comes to 61.5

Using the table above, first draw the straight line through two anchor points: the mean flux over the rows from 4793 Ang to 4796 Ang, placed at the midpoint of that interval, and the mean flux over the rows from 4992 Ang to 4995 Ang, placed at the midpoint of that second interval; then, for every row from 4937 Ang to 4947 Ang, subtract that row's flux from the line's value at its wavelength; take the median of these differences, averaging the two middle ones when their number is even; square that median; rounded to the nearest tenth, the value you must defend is 1.6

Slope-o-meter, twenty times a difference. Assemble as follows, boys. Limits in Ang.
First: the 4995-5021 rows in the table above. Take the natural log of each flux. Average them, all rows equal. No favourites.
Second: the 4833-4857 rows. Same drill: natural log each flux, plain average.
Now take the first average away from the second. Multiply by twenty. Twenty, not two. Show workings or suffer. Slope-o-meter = 1.24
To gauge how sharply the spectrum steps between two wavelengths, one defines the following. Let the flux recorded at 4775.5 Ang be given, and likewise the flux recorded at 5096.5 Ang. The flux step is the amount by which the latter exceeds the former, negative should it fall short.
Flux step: -1.5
